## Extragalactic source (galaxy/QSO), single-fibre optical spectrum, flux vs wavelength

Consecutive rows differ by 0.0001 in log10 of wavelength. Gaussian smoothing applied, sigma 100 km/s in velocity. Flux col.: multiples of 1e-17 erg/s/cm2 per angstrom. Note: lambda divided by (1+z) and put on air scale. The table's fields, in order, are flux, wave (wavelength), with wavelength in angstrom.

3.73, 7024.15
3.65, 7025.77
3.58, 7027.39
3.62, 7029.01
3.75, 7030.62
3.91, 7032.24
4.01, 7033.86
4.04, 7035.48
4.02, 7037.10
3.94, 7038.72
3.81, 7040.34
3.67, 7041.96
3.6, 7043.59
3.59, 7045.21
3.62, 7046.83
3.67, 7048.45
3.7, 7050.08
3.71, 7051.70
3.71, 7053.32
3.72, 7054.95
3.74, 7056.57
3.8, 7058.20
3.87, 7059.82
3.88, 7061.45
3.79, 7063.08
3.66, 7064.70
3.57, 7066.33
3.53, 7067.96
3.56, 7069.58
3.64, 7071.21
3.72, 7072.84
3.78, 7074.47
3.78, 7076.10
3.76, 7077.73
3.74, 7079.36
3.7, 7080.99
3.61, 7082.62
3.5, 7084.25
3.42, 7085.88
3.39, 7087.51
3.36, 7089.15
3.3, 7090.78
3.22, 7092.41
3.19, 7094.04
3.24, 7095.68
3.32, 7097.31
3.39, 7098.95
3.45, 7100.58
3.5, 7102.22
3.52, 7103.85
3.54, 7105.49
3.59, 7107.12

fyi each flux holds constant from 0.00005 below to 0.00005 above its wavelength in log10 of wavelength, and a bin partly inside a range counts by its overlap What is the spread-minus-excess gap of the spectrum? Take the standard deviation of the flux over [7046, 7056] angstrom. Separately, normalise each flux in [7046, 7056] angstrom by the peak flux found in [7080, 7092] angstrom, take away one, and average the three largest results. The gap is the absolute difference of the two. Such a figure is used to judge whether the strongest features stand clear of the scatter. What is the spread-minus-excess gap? 0.03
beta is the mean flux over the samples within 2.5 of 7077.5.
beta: 3.76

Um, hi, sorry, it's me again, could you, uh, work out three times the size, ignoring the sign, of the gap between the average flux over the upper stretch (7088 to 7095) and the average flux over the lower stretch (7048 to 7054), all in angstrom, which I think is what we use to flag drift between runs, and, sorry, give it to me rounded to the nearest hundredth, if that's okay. 1.29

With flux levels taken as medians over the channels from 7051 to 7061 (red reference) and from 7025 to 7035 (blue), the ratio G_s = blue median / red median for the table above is 0.99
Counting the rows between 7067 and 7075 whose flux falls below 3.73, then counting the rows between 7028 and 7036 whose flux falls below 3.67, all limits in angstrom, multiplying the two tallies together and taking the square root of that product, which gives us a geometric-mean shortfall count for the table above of 2.0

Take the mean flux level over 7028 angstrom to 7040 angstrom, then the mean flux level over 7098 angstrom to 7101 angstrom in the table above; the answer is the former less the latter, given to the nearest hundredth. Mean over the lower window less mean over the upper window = 0.48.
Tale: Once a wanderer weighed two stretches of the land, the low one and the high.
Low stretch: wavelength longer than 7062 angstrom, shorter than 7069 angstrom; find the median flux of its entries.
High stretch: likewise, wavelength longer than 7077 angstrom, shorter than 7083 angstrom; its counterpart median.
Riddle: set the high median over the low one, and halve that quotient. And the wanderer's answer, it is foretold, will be 0.51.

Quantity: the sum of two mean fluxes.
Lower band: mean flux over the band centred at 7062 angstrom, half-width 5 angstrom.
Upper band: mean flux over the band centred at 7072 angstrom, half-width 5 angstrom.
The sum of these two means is 7.43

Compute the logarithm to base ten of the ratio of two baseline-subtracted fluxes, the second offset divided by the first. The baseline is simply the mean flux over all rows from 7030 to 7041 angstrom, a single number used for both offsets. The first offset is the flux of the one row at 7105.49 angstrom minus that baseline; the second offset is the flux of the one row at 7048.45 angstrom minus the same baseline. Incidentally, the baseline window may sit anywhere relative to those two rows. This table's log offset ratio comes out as -0.18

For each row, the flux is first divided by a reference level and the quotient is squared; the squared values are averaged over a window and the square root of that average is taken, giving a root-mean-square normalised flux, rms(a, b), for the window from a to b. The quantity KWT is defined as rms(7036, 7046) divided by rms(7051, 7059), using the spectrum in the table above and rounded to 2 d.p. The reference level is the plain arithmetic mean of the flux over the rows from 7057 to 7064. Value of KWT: 1.01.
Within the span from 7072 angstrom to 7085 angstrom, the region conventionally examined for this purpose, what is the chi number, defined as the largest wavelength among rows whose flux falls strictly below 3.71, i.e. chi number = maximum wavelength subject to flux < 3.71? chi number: 7084.25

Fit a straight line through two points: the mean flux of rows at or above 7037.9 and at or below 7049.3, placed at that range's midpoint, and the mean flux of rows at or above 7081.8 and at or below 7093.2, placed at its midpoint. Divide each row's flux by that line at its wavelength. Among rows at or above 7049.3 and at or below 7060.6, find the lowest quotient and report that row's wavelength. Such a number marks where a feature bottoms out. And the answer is 7050.08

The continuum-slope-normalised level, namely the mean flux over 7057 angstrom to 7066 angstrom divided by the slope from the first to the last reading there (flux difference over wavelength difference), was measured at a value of -176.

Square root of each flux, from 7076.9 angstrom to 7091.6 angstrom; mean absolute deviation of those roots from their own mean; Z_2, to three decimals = 0.040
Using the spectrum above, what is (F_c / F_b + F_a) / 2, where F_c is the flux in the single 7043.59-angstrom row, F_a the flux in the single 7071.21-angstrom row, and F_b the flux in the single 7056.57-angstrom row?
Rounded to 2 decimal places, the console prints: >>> 2.30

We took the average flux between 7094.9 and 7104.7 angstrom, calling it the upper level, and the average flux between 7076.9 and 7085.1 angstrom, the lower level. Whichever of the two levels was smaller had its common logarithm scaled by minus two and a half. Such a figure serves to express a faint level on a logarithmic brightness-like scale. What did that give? -1.33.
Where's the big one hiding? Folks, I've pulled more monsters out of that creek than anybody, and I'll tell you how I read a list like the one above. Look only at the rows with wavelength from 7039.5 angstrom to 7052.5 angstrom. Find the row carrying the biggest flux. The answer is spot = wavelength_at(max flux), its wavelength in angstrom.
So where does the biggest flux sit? 7040.34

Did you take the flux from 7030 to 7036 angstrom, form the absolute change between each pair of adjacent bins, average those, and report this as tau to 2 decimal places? 0.10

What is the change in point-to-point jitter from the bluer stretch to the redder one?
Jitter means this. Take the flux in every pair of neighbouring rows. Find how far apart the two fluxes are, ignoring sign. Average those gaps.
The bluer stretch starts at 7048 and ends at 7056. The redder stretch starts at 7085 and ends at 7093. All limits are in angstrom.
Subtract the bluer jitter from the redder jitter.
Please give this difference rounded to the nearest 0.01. 0.04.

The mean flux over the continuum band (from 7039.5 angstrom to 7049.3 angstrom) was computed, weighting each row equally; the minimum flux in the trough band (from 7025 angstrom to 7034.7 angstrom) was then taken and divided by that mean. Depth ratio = 0.98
